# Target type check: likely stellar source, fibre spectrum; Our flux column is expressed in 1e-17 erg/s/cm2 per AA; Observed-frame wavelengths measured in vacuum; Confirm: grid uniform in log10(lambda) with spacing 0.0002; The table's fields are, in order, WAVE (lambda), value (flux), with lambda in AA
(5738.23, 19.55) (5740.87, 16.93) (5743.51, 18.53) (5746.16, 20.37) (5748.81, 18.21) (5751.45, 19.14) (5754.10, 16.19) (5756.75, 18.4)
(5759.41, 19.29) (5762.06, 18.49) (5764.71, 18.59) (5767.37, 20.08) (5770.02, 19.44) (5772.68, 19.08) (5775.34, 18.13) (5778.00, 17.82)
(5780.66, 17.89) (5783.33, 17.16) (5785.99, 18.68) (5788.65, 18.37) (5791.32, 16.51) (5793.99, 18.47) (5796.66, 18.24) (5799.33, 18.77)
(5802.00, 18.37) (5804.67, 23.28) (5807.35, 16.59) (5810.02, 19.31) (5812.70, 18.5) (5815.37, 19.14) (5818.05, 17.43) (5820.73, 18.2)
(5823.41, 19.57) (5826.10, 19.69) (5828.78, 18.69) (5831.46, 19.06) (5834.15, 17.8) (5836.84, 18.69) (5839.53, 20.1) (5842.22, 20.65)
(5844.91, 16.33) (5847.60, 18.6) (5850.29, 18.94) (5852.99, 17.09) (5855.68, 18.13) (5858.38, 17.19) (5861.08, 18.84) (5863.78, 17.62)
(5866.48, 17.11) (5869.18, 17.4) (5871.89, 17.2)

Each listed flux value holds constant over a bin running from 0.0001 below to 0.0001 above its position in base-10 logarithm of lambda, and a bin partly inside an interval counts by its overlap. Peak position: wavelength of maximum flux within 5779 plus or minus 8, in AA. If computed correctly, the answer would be 5772.68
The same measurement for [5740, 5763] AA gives 5746.16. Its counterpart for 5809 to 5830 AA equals 5826.10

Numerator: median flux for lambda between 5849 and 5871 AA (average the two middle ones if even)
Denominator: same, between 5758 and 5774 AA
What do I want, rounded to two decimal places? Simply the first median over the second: 0.91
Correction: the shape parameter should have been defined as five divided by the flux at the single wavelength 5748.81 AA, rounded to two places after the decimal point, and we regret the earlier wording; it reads 0.27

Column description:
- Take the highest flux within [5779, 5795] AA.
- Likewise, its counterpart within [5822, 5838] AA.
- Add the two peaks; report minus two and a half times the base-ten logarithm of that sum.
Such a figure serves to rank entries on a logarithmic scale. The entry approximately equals -3.96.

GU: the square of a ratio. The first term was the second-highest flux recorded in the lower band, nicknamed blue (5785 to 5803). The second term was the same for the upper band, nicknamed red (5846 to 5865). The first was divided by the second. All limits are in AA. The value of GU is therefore 0.98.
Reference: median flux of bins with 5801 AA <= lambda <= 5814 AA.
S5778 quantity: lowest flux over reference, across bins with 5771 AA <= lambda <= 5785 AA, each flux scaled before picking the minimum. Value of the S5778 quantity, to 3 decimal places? 0.928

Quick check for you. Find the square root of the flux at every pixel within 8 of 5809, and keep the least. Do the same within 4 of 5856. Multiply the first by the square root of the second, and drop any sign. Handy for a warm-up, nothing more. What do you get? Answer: 8.28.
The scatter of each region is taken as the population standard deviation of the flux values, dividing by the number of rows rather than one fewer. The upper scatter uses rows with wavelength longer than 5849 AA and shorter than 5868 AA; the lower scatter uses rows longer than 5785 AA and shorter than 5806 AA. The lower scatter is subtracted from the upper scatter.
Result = -1.1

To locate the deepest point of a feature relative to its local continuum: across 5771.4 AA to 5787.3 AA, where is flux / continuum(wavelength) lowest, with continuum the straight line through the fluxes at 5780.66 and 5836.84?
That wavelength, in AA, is 5783.33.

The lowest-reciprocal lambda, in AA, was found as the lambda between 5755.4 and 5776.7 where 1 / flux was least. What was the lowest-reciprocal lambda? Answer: 5767.37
